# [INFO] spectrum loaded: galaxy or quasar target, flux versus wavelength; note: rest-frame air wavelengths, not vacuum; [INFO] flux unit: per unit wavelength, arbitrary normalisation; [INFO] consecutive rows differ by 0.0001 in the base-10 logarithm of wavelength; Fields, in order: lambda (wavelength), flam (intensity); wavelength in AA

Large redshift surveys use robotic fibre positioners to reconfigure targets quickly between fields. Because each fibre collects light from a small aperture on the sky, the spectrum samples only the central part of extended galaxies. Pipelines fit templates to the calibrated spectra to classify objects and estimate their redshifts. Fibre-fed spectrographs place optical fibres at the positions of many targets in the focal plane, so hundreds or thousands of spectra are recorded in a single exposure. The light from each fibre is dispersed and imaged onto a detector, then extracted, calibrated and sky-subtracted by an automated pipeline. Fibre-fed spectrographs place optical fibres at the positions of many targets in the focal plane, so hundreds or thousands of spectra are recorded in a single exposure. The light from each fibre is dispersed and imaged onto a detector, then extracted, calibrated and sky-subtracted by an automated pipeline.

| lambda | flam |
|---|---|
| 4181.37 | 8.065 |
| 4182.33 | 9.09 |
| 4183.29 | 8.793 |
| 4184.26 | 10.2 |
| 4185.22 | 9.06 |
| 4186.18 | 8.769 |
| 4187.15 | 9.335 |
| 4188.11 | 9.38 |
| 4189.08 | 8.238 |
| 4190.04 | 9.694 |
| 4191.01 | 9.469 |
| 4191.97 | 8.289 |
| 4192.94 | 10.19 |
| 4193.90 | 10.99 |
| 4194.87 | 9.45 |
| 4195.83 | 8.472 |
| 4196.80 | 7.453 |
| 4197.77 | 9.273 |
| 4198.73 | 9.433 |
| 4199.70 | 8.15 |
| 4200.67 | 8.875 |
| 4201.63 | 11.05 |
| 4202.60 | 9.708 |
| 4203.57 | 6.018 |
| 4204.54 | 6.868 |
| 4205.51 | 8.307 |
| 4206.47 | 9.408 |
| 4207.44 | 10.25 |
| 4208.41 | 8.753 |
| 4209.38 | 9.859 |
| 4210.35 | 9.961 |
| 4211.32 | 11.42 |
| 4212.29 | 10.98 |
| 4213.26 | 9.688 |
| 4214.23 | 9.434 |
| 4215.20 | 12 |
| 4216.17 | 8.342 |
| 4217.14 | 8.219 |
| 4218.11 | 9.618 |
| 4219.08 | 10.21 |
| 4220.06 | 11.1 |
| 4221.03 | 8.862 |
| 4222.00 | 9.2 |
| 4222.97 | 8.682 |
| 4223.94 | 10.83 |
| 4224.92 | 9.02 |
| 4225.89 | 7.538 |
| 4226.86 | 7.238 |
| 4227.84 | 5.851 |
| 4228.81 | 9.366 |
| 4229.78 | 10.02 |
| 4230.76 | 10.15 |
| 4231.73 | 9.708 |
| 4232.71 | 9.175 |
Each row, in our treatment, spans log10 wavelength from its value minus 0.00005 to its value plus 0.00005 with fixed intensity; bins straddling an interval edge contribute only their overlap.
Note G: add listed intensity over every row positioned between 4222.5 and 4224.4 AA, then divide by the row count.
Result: 9.8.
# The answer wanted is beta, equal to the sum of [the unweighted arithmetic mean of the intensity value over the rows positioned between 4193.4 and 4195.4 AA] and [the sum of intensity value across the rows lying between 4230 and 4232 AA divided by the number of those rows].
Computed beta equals 20.1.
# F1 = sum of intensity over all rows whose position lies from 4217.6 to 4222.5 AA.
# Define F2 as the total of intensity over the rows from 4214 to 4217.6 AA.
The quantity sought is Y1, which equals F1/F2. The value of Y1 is 1.3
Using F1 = 49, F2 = 38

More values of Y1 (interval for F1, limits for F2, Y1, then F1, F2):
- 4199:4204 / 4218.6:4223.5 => 0.9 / 44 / 48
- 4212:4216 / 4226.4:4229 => 1.9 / 42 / 22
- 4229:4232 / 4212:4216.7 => 0.6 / 30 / 50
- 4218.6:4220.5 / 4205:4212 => 0.3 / 21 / 68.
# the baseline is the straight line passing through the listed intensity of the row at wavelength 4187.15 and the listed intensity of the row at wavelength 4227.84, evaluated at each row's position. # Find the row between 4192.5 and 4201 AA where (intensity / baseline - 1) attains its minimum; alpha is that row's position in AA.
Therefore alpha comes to 4196.80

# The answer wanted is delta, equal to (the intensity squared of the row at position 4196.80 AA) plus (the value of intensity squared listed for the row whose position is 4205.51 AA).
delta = 125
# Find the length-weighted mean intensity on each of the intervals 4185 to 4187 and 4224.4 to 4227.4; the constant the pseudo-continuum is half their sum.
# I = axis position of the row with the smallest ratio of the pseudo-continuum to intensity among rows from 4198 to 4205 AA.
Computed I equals 4201.63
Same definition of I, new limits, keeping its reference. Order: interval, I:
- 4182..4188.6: 4184.26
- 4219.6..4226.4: 4220.06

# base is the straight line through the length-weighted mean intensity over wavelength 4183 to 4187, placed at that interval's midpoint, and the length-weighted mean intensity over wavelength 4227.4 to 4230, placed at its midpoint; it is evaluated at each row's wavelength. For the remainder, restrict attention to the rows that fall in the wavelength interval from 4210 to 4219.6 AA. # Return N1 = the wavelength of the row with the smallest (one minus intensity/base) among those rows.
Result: 4215.20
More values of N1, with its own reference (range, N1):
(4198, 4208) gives 4201.63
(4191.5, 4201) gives 4193.90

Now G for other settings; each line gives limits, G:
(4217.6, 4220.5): 10.3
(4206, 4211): 9.6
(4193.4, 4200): 9.0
